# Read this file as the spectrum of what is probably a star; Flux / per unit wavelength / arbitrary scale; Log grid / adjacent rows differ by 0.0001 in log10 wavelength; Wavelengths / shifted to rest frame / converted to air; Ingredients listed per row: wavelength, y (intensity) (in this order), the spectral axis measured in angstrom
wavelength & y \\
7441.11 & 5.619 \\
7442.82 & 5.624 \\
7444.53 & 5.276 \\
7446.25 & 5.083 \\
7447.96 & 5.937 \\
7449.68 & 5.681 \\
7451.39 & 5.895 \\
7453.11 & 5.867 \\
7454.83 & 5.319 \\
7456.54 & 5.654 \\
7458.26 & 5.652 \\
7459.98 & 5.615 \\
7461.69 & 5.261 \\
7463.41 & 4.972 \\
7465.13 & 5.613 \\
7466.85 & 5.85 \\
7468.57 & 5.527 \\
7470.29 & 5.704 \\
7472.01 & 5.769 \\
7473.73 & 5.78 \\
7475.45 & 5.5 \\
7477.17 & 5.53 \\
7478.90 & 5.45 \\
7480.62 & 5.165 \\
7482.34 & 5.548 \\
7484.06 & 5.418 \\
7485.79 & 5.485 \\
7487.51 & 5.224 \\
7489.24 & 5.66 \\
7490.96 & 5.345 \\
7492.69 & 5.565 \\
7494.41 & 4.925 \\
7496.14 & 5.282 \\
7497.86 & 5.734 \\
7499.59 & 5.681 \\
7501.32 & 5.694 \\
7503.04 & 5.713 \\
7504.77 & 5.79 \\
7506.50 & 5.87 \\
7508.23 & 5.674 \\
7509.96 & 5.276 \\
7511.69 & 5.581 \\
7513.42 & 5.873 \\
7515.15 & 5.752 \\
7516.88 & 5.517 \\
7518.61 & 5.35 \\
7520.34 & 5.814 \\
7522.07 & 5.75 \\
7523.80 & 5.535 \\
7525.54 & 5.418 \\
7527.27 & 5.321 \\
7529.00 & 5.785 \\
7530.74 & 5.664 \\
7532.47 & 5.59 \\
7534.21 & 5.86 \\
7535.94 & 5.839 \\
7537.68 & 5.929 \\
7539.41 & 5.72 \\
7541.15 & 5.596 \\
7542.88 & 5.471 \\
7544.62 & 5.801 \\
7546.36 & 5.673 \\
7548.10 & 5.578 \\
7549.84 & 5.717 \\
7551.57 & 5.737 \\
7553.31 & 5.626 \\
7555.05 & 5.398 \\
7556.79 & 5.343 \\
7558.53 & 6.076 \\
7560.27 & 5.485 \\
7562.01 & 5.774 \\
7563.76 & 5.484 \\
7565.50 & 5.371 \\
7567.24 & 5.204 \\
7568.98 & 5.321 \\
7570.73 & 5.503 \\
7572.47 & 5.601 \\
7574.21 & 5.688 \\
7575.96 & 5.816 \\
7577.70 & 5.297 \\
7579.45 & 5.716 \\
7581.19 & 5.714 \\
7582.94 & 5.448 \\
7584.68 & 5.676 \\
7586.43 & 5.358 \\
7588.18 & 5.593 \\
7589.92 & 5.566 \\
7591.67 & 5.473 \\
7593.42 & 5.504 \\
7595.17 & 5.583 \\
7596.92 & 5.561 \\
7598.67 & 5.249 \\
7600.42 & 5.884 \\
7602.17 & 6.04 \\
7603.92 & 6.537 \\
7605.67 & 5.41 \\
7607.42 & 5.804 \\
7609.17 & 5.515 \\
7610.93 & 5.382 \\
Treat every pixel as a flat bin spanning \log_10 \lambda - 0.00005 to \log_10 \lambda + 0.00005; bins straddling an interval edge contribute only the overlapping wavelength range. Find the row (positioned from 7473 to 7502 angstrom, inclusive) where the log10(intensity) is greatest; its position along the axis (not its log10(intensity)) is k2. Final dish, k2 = 7473.73 angstrom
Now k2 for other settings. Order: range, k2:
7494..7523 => 7513.42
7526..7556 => 7537.68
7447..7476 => 7447.96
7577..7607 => 7603.92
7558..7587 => 7558.53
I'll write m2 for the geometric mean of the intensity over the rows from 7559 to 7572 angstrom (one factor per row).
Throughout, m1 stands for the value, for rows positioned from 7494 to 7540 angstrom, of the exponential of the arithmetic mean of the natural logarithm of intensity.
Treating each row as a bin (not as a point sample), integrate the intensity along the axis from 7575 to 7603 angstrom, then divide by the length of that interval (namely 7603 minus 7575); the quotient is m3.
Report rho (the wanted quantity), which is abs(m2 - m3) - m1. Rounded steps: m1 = 5.62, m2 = 5.45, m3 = 5.59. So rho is -5.48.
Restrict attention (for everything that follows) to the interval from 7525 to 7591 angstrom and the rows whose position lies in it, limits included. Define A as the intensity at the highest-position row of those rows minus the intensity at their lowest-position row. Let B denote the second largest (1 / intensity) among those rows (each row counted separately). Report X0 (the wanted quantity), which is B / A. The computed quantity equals 1.3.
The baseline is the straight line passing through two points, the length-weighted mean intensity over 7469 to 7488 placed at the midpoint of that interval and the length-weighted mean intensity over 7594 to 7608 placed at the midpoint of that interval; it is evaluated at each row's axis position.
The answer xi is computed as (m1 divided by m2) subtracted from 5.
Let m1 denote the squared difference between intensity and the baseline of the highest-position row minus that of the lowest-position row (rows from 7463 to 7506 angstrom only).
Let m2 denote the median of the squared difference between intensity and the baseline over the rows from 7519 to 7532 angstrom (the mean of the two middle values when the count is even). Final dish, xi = 12.0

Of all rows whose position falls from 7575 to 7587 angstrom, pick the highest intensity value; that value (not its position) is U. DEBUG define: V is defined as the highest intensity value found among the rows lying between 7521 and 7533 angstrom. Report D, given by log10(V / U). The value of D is -0.002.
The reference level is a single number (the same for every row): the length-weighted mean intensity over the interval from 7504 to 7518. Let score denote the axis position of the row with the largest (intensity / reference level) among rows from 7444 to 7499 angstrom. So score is 7447.96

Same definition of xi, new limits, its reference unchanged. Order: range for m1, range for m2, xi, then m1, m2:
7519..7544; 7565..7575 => 5.3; -0.02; 0.067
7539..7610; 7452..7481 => 3.3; 0.06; 0.034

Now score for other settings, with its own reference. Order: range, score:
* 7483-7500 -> 7497.86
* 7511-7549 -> 7537.68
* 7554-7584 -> 7558.53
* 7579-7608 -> 7603.92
